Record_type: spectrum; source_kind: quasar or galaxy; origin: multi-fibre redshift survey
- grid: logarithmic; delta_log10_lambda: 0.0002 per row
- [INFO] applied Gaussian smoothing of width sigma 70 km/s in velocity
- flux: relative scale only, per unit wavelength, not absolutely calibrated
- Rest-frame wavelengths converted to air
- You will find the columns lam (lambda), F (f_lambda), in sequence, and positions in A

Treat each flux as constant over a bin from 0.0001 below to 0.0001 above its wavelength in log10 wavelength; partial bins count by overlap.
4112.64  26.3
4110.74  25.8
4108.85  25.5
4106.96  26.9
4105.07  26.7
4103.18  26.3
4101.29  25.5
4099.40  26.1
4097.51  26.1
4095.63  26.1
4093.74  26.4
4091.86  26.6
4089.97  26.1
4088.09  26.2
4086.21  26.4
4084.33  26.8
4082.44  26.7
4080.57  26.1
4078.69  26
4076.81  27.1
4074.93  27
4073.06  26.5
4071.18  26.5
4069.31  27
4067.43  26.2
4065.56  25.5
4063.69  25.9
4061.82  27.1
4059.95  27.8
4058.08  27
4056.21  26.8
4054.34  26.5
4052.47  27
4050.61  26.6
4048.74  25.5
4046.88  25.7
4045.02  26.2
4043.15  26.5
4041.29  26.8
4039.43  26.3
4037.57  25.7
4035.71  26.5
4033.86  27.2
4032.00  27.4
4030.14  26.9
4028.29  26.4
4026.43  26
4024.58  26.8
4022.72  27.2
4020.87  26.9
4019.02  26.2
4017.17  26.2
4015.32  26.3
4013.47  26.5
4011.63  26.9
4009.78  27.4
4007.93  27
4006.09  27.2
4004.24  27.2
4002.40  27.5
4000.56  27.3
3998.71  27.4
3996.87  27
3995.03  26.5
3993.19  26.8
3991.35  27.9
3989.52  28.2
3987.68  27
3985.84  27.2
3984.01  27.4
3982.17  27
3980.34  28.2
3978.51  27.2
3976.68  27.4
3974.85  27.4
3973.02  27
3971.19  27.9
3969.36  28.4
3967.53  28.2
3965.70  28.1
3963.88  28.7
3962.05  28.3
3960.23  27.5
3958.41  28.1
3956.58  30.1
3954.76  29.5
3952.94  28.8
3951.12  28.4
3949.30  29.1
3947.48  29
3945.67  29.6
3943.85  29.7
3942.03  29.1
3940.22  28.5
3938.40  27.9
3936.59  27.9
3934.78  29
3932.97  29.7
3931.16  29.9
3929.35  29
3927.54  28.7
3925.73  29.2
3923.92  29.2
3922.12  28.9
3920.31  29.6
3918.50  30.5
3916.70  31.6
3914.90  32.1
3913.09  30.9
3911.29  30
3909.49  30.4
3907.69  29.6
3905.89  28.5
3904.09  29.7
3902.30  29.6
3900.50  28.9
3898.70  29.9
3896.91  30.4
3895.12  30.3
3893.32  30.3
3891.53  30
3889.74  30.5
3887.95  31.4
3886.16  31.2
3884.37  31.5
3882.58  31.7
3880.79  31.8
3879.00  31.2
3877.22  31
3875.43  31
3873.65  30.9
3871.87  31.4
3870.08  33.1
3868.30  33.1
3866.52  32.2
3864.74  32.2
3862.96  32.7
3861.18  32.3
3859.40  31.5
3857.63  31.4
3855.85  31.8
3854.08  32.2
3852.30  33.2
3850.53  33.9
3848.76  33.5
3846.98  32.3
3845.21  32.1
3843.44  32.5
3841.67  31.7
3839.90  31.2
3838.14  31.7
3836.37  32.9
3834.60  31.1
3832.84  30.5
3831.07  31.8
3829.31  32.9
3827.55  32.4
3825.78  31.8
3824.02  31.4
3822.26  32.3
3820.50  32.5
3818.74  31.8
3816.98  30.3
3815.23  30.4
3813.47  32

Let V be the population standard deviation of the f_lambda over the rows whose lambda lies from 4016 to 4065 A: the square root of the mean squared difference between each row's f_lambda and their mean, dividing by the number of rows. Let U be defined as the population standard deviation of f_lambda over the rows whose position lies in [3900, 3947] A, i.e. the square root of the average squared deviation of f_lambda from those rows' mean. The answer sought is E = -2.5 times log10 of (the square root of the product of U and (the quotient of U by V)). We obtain -0.30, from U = 0.98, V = 0.55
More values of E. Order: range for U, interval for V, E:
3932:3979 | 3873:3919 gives 0.13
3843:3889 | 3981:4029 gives -0.13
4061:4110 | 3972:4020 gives 0.47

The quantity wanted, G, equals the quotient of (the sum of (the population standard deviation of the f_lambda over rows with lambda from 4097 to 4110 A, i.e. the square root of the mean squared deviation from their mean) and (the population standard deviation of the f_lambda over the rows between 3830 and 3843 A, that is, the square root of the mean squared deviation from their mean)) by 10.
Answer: 0.119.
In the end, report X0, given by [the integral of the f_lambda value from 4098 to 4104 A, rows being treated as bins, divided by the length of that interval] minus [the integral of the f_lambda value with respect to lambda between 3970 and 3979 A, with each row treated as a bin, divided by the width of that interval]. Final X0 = -1.5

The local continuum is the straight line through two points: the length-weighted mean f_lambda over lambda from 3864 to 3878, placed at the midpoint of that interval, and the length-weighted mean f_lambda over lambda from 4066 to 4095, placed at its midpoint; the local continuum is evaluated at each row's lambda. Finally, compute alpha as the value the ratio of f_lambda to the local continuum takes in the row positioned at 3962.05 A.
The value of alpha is 0.96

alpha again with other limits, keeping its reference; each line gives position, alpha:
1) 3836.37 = 1.00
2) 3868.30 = 1.04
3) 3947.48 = 0.97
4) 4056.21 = 0.99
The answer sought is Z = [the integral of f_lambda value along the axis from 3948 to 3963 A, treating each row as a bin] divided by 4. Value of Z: 108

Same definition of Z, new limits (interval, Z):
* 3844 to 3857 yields 106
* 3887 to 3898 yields 84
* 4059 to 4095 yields 239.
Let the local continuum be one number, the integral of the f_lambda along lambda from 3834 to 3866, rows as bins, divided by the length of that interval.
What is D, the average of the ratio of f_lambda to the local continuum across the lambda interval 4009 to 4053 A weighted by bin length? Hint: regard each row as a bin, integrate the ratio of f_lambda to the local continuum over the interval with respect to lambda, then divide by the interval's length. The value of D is 0.82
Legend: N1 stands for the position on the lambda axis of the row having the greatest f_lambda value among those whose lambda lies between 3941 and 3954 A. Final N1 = 3943.85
